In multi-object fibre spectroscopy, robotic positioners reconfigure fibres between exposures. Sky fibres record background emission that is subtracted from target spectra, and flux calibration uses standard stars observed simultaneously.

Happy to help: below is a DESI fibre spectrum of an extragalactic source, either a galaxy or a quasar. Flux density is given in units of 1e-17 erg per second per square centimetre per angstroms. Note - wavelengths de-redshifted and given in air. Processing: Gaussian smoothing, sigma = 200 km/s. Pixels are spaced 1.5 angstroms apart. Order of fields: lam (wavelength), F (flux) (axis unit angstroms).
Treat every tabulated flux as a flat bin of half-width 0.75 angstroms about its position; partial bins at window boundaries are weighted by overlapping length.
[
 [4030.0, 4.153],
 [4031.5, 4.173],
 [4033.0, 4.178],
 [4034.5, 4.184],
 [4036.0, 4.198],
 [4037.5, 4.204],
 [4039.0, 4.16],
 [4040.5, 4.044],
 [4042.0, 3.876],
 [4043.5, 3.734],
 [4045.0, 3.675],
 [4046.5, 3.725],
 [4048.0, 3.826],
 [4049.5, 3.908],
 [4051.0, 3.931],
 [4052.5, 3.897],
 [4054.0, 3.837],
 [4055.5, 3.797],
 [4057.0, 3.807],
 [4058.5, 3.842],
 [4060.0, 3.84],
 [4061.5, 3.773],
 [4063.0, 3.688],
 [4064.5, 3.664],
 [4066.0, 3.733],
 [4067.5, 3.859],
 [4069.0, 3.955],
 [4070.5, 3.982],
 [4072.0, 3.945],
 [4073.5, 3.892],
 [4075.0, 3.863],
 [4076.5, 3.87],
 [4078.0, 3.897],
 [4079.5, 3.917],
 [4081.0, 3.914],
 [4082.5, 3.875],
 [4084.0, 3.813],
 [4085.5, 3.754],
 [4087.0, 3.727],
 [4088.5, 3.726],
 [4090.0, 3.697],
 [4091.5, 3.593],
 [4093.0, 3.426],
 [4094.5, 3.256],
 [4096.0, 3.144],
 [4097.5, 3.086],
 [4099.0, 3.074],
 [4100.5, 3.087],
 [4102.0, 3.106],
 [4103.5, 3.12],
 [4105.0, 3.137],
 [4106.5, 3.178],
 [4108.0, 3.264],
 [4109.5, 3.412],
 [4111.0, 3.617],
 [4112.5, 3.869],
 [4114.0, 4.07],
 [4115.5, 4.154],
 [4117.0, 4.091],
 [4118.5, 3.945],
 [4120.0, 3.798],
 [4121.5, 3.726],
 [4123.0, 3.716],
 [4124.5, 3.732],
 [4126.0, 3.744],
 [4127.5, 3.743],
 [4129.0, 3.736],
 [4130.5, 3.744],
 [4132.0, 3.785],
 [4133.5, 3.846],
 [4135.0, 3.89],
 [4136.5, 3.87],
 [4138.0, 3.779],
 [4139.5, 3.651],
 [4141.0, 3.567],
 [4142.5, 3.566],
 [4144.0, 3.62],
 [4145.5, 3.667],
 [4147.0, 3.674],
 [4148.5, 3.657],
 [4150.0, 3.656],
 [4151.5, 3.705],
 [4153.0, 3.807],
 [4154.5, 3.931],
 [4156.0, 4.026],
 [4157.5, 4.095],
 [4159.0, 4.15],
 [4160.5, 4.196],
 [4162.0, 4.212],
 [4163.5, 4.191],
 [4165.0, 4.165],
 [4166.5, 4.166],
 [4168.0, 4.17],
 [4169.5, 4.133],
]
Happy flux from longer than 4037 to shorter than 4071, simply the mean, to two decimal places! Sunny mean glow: 3.86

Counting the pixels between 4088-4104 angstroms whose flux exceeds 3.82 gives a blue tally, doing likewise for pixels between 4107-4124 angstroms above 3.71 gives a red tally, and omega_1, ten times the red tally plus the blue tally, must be 80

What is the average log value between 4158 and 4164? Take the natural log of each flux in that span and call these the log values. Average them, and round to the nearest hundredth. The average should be 1.43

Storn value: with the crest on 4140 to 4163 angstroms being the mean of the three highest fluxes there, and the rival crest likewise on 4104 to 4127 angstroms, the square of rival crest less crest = 0.007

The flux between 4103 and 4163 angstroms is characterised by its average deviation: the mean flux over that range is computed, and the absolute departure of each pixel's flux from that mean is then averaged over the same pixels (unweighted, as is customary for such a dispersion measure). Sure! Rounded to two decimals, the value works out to 0.20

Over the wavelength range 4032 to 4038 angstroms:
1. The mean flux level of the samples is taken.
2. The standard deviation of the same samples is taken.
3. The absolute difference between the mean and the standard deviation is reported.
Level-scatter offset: 4.18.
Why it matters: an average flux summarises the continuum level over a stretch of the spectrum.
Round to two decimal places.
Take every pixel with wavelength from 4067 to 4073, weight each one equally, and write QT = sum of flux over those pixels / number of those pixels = 3.94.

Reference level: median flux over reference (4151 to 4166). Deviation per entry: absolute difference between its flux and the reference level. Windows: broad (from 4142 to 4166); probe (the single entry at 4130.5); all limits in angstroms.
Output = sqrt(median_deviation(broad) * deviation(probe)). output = 0.31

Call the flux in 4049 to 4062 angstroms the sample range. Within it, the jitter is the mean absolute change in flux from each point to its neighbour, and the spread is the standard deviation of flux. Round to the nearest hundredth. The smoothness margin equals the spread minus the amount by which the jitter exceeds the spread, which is 0.07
